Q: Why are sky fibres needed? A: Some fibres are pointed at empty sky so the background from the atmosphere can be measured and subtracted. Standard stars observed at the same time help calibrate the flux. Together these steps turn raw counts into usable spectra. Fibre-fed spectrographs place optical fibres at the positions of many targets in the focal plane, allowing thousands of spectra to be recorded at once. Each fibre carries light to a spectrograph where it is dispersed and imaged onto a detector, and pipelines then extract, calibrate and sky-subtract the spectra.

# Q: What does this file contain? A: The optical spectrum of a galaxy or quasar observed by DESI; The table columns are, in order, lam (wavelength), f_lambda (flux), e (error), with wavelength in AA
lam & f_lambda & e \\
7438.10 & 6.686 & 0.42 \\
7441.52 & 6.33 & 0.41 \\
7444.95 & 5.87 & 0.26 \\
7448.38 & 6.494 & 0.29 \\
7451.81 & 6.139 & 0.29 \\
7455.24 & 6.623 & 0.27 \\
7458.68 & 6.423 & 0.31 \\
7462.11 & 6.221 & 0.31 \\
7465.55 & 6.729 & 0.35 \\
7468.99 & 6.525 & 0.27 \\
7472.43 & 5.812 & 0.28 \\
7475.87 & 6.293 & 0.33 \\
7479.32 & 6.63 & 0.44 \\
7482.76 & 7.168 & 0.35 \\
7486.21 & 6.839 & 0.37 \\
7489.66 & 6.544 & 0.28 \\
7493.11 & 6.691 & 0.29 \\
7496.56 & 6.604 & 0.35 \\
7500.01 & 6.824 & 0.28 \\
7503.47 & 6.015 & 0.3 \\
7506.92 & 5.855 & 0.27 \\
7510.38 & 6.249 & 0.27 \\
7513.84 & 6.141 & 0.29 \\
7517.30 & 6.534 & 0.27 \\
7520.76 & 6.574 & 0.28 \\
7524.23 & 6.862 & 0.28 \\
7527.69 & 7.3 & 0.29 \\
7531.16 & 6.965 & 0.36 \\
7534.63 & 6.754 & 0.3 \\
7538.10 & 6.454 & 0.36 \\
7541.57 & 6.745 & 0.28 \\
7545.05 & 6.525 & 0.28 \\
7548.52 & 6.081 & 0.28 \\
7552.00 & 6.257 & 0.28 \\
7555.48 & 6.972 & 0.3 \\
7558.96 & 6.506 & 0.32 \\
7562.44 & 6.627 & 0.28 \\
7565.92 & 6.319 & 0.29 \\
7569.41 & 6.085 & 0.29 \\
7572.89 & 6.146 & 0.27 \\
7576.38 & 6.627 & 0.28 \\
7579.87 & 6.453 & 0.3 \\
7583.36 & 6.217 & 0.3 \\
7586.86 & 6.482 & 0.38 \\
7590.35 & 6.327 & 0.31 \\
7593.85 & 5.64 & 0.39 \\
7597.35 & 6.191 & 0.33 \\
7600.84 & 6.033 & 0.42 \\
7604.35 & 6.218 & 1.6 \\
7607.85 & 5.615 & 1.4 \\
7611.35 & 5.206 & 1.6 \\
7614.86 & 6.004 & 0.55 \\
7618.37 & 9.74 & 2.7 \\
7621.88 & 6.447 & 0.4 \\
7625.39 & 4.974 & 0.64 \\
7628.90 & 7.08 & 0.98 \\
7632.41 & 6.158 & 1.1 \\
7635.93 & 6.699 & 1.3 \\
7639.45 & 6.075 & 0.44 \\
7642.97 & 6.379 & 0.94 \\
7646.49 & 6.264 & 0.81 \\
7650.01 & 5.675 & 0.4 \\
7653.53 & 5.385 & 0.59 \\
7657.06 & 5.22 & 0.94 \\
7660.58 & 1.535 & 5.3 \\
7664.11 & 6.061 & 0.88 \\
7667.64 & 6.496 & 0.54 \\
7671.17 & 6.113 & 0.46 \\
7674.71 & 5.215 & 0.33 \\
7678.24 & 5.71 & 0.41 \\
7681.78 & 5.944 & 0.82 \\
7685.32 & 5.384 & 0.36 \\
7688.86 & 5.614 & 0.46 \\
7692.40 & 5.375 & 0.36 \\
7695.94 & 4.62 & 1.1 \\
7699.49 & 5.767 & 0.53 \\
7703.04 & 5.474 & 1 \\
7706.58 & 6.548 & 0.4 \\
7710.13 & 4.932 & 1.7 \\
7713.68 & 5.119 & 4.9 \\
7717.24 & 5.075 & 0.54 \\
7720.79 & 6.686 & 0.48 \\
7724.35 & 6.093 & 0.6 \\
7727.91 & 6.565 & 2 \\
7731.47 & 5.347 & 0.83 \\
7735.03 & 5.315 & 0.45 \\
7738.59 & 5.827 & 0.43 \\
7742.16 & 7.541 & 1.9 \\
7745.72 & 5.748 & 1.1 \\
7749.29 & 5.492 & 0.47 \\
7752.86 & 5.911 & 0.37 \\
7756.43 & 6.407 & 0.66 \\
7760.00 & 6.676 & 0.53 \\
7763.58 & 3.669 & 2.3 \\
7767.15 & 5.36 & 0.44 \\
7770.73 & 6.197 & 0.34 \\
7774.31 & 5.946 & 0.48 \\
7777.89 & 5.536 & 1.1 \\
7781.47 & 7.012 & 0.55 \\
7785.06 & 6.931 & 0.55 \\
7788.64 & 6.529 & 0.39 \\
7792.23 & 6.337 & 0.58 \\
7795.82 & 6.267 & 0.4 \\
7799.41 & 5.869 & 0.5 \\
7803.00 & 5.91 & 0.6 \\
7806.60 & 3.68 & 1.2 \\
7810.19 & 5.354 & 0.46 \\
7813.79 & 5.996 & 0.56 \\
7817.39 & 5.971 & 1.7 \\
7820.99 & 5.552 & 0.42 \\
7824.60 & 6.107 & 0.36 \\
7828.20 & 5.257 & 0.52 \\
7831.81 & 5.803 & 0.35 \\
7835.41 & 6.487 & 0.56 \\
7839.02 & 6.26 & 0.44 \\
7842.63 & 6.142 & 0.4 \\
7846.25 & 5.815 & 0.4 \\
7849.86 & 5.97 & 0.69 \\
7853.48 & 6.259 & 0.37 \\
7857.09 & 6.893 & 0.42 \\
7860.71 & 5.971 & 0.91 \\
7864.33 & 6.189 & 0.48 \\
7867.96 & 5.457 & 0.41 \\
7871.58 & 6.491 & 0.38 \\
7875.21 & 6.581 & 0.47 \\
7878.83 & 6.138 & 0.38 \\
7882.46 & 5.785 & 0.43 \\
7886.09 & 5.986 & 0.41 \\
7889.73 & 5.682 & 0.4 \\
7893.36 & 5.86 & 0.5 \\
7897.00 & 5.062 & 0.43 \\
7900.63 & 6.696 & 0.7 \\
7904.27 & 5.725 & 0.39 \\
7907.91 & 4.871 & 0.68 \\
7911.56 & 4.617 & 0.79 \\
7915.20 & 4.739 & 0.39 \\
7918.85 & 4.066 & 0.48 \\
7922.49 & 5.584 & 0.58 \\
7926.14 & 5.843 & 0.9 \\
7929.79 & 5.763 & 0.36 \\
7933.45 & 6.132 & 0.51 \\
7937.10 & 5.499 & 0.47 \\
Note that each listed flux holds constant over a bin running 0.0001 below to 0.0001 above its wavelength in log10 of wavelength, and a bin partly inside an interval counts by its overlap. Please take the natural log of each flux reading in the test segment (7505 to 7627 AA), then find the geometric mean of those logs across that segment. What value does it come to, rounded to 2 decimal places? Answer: 1.85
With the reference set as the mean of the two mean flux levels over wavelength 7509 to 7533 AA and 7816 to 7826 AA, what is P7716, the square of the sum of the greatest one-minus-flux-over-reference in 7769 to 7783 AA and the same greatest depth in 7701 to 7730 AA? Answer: 0.11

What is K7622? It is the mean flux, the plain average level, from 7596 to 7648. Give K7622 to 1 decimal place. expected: 6.3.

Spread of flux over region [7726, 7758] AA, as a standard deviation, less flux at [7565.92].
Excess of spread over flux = -5.6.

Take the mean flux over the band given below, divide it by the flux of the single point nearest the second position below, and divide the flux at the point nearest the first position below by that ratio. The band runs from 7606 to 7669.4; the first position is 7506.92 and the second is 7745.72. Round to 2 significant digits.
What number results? 5.7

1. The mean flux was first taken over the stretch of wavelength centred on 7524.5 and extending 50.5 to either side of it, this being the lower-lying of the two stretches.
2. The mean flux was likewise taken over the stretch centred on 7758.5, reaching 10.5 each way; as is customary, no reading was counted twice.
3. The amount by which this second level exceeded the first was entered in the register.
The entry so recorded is -0.95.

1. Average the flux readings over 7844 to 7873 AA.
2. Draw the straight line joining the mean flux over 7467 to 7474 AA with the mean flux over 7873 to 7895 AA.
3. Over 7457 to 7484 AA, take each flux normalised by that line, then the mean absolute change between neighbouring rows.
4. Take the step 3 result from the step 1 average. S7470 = 6.1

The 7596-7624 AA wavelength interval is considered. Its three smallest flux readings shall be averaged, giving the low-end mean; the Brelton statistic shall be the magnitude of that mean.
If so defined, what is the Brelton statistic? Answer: 5.6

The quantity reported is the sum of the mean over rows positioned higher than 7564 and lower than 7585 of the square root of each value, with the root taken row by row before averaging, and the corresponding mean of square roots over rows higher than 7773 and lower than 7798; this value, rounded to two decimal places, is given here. 5.03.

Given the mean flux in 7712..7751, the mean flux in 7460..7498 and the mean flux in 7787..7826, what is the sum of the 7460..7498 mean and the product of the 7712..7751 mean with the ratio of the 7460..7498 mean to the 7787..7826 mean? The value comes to 13.2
